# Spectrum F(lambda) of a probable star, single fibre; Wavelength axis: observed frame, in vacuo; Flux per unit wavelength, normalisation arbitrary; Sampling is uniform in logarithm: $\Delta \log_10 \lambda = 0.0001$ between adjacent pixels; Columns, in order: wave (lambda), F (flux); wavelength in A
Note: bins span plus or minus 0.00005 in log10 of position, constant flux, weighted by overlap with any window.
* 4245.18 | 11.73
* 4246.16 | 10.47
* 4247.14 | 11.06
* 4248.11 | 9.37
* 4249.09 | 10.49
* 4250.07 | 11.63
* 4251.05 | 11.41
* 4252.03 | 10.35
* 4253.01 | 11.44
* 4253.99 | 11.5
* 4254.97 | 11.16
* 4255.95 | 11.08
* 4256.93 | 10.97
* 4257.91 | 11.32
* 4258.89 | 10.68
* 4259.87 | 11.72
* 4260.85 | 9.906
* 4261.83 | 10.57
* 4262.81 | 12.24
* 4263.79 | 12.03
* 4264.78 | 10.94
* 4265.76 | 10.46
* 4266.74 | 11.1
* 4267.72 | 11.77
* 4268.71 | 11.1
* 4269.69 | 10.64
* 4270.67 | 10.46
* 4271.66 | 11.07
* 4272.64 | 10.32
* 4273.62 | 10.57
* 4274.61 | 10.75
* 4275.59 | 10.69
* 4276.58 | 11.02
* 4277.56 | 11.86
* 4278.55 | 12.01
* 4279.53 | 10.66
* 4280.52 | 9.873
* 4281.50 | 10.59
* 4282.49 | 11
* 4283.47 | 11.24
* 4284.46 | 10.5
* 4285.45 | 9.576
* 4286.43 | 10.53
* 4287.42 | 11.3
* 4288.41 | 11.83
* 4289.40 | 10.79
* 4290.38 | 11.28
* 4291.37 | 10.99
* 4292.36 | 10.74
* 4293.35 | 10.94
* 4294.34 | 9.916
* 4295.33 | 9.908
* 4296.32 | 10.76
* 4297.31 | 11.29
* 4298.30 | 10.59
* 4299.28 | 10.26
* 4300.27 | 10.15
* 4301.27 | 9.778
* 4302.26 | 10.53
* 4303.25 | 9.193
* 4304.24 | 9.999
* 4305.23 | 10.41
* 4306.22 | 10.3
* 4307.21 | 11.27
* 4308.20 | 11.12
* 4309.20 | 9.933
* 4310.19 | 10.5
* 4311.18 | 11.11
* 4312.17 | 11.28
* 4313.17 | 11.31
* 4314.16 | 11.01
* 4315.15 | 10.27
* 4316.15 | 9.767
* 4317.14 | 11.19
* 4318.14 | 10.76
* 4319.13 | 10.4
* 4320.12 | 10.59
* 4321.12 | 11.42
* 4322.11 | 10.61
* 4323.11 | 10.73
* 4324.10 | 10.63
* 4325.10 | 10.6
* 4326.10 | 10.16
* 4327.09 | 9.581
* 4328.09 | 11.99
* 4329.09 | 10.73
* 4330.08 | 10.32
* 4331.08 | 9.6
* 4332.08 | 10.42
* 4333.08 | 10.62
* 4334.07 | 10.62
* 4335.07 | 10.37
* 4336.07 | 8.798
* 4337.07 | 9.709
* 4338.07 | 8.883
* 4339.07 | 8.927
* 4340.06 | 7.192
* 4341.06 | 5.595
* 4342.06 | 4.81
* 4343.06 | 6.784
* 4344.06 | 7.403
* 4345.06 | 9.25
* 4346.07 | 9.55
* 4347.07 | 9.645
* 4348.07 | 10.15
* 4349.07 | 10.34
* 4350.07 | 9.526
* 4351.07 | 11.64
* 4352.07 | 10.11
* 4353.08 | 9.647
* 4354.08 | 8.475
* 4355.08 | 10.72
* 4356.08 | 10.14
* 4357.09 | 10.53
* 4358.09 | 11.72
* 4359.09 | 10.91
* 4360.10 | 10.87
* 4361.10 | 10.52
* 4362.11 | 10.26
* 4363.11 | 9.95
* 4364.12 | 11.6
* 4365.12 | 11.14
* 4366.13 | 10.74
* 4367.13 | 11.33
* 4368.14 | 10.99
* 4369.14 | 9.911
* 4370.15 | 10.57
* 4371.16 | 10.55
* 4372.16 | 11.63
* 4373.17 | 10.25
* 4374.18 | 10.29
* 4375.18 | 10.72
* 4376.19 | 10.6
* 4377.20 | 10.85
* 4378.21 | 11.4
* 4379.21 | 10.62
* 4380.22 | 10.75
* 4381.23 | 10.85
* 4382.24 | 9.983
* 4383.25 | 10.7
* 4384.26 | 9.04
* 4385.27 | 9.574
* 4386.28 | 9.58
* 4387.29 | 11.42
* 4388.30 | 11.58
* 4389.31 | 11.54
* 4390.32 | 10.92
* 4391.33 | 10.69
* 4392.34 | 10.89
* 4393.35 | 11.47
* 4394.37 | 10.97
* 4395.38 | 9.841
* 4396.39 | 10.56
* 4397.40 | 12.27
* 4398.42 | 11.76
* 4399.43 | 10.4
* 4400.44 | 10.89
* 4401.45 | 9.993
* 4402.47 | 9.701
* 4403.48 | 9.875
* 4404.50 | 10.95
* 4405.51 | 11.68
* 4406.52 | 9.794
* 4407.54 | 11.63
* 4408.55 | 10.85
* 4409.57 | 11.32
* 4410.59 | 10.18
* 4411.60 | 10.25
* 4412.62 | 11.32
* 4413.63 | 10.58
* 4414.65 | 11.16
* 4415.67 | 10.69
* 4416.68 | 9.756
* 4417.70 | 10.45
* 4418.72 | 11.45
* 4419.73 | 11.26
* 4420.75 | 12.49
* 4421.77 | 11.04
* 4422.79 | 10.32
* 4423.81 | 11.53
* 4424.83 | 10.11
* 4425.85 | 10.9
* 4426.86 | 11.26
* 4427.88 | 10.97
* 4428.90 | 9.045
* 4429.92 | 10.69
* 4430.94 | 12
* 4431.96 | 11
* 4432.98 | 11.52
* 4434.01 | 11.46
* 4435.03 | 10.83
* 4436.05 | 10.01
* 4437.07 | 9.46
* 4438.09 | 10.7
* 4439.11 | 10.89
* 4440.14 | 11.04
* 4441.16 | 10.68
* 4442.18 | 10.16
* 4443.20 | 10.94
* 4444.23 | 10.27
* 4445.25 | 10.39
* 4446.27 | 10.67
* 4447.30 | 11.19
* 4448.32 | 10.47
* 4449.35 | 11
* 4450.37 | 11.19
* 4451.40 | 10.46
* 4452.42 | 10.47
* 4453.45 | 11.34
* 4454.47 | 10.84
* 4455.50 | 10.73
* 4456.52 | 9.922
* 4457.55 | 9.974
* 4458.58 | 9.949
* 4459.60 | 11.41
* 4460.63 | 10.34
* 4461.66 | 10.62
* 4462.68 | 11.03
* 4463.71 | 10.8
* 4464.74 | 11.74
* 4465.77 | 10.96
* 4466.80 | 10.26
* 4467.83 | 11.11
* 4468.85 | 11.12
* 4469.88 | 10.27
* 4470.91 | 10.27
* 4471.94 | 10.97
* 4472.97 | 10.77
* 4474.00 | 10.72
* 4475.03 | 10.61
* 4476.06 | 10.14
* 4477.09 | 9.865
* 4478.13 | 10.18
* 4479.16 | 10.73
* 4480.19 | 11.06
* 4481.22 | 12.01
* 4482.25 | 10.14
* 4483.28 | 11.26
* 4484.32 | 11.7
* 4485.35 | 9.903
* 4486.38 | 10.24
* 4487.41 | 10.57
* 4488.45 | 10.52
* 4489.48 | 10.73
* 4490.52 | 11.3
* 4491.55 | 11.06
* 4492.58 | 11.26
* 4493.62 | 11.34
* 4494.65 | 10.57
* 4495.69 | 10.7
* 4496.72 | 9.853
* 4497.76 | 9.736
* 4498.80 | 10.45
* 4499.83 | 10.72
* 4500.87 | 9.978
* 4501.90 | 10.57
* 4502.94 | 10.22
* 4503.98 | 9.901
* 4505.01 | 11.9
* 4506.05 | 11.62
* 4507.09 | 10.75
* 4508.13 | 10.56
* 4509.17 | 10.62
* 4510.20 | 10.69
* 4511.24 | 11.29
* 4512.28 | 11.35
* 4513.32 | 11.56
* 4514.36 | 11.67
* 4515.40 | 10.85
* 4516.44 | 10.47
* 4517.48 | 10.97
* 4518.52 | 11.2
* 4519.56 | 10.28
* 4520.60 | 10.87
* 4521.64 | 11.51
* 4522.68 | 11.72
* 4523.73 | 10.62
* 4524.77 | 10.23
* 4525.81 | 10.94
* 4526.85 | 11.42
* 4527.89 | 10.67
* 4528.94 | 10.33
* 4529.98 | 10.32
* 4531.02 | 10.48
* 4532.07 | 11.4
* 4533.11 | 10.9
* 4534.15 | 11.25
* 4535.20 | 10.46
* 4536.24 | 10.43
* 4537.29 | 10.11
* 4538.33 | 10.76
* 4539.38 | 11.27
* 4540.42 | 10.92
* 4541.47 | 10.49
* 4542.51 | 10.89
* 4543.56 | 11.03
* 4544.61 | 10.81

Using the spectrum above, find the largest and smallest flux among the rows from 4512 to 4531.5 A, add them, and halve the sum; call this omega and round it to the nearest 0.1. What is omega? 11.0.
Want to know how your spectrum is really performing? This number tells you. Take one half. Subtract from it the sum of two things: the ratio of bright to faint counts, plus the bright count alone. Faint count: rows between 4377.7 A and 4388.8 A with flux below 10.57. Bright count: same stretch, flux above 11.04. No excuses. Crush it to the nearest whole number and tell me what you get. -3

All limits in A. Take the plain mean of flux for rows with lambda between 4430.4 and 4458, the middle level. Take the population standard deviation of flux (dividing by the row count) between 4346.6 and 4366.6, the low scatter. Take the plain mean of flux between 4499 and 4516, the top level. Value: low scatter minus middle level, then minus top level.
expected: -20.8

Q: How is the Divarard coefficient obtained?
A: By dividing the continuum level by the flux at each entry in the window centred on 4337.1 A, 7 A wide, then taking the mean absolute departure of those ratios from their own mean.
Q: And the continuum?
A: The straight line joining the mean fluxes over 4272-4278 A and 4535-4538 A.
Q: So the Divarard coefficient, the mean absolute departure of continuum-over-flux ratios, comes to 0.113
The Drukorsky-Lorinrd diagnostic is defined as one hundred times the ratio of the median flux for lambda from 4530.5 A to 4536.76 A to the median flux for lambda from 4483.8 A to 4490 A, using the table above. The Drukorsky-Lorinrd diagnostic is 101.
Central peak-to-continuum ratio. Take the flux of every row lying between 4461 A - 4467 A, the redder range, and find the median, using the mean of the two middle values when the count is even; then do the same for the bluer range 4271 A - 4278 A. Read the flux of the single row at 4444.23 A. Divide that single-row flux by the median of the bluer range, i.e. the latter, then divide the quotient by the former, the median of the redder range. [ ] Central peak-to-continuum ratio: 0.088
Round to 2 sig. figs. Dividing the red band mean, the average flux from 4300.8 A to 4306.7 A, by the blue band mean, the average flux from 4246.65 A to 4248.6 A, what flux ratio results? 0.98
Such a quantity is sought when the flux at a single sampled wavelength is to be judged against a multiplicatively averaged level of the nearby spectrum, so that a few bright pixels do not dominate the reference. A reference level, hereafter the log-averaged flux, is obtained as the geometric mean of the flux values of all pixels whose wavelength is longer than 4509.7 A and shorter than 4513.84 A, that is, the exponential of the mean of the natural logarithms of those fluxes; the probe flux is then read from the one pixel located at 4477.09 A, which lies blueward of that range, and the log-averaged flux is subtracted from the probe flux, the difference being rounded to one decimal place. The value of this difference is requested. -1.4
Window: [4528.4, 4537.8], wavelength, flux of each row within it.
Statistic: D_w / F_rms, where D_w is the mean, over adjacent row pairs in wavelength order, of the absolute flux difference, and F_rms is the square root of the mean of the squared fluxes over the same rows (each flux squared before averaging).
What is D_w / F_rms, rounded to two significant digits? 0.036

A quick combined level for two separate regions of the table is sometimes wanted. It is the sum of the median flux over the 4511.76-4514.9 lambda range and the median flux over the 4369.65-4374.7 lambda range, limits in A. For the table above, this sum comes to 22.1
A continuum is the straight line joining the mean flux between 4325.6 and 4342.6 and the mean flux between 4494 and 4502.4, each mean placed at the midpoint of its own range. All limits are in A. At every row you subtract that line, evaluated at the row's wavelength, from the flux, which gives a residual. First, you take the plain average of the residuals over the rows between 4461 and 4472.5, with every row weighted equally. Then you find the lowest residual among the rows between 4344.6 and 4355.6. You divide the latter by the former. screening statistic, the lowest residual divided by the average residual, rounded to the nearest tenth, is -1.4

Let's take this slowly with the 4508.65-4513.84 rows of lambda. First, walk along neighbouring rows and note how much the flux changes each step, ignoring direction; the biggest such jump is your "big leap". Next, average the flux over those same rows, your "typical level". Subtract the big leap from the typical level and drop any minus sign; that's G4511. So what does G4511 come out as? 10.5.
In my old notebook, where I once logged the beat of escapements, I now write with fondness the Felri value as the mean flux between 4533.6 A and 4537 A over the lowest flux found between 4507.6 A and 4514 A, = 1.01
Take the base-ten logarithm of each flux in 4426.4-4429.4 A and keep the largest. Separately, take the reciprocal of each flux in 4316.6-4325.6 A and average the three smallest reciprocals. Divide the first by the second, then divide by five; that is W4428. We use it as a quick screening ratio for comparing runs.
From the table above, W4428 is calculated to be 2.34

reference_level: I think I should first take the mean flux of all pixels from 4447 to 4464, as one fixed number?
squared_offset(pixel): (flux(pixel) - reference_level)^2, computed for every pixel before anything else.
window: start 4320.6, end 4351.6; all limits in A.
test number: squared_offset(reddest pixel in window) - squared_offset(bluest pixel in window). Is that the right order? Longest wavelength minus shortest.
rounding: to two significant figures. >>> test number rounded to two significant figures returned 0.37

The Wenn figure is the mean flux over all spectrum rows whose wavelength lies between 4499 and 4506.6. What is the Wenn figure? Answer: 10.7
